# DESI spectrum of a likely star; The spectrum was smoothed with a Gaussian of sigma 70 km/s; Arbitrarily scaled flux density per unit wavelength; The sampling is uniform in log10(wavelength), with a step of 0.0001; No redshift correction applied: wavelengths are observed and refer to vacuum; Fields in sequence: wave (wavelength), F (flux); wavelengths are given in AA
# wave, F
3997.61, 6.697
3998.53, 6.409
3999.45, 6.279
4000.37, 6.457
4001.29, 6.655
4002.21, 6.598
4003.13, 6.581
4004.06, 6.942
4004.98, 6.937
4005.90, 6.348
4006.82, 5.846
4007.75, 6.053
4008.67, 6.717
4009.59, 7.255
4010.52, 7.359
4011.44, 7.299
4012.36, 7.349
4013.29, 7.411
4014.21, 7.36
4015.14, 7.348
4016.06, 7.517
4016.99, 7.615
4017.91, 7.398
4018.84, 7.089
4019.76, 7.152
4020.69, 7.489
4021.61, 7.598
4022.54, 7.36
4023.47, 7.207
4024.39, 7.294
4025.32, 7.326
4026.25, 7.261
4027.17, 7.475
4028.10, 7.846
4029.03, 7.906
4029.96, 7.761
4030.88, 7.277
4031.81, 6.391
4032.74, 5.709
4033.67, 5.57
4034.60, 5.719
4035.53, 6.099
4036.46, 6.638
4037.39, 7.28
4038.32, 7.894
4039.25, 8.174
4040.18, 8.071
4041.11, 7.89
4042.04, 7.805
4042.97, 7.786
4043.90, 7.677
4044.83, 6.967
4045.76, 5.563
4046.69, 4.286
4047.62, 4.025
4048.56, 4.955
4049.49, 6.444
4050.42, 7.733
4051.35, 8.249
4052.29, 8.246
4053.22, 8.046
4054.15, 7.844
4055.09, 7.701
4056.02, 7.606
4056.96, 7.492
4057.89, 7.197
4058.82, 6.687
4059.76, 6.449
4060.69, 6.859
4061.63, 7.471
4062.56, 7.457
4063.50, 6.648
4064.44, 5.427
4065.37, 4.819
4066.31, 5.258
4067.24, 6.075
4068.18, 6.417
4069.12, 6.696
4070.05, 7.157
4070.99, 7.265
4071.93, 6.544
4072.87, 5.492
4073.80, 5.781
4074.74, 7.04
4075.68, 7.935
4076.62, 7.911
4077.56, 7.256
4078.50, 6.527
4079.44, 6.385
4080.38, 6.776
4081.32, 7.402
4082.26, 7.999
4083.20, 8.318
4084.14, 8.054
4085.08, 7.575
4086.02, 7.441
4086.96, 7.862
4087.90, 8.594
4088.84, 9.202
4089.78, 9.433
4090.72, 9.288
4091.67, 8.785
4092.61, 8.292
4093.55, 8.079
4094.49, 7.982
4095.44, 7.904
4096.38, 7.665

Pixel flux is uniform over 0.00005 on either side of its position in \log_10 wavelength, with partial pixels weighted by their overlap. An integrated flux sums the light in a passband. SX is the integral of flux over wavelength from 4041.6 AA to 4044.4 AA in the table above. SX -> 21.7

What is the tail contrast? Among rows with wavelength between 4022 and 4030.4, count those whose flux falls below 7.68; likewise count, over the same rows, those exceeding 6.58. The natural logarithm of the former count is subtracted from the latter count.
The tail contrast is 7.2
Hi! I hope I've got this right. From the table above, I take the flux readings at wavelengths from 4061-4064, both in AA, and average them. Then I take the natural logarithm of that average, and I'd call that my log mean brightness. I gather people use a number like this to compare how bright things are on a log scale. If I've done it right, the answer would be 1.97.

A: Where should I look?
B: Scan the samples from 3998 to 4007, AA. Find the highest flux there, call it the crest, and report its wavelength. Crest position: 4004.06 AA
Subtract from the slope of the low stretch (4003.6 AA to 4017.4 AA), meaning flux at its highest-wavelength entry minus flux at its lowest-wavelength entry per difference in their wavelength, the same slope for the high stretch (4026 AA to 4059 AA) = 0.1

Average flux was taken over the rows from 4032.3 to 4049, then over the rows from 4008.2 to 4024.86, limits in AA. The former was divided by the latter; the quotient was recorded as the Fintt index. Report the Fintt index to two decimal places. 0.90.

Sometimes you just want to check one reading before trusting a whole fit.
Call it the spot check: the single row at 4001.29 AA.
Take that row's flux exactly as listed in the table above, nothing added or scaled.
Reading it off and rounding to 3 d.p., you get 6.655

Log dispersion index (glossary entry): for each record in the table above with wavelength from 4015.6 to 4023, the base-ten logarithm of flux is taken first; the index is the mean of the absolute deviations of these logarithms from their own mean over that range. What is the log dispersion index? 0.009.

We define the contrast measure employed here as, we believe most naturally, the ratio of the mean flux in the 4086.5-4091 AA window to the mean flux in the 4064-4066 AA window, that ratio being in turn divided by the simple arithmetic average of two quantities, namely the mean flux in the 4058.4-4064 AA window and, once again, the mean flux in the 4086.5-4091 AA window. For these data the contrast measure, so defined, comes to 0.219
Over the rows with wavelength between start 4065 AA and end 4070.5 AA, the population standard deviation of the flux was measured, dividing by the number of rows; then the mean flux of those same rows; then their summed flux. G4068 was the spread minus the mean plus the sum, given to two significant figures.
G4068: 31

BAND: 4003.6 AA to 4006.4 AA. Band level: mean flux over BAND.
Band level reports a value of 6.7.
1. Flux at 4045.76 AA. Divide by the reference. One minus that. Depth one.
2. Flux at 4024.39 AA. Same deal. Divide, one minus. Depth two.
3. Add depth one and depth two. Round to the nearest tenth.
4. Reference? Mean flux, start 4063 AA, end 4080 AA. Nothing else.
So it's 0.0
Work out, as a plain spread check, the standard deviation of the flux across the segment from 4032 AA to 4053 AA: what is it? 1.3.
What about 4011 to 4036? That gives 0.6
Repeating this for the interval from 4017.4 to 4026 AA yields 0.2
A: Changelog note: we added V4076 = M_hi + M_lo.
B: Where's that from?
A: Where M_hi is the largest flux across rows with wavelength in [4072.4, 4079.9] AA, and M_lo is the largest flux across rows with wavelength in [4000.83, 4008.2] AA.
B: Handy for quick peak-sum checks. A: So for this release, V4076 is 14.9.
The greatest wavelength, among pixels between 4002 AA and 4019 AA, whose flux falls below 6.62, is 4007.75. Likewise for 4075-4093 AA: 4079.44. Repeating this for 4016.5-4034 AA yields 4033.67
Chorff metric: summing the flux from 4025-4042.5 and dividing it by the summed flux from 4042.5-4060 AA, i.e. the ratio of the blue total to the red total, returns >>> 1.04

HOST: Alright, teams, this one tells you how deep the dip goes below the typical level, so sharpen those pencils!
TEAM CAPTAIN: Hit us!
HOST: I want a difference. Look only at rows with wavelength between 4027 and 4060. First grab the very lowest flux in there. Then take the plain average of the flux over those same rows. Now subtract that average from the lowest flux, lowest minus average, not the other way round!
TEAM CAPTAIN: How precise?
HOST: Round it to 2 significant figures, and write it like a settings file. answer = -3.0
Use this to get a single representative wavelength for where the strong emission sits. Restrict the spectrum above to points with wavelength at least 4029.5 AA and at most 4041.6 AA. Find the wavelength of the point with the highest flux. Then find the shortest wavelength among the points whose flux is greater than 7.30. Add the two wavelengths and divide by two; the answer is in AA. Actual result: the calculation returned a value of 4034.6 AA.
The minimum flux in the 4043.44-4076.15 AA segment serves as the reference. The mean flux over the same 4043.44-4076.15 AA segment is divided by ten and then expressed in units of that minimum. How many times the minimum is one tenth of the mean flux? 0.17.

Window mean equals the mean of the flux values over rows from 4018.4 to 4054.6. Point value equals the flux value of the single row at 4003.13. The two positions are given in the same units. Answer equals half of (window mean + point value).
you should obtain 6.82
